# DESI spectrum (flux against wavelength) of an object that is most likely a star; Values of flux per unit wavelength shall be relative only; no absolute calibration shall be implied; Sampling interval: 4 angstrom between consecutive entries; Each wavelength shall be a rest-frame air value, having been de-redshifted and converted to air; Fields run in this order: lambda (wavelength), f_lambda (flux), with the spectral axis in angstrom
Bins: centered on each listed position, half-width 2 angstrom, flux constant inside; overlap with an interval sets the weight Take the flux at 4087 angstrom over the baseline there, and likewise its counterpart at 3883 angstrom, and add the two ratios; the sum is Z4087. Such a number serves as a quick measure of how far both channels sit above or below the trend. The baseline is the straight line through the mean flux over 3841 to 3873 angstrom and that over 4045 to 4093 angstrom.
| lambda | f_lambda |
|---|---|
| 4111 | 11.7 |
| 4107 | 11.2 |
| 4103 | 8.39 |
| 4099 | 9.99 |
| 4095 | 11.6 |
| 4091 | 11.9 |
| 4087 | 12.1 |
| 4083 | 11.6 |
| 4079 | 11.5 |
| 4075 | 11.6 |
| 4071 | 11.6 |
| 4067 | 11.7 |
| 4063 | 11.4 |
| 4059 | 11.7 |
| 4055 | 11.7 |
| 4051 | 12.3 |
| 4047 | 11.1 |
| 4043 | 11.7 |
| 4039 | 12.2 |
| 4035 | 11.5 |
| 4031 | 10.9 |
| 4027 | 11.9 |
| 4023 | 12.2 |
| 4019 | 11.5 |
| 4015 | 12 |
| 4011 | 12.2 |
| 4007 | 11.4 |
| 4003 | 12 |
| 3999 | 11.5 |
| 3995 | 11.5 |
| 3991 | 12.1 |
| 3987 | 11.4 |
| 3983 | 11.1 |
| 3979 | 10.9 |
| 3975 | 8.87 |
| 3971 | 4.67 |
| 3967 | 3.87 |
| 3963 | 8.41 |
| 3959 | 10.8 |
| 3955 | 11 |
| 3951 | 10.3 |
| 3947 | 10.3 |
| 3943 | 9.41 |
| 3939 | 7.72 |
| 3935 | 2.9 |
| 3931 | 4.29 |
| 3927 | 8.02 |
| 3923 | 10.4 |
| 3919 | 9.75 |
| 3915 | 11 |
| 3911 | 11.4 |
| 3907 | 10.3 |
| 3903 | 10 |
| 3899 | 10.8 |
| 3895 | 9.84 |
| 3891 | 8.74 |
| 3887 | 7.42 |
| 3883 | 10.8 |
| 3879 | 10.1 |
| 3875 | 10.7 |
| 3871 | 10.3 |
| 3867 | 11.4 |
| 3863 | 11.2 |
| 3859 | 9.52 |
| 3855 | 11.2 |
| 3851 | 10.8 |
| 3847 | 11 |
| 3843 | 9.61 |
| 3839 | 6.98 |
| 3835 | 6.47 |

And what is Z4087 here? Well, 2.03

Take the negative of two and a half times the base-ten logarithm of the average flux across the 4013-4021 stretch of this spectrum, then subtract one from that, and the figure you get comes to -3.68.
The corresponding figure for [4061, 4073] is -3.66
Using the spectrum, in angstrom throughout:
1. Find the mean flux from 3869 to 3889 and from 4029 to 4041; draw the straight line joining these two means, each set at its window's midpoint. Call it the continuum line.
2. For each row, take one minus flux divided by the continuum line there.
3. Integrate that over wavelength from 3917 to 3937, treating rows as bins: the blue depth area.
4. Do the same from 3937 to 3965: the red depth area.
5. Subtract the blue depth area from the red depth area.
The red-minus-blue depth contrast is -3.9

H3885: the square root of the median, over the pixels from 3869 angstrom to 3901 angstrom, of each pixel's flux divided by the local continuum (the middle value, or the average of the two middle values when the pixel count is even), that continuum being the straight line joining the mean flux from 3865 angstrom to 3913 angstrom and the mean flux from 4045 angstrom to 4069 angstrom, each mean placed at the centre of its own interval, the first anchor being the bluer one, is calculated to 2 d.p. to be 1.01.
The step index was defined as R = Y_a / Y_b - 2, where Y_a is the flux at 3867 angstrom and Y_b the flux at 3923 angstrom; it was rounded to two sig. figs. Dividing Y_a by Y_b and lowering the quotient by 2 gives -0.90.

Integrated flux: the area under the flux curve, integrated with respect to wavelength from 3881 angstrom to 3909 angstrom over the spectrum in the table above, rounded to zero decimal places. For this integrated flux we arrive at 272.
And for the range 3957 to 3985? 234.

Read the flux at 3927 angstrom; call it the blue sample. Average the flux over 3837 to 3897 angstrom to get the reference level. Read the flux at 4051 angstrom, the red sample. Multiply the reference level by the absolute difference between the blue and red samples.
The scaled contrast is 43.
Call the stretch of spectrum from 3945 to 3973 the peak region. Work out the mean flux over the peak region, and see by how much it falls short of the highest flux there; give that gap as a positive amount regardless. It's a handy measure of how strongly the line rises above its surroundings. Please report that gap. 2.5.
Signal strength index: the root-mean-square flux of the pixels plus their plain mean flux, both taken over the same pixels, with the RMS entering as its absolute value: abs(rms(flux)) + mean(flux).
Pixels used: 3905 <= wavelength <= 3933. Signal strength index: 19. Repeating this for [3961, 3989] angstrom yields 17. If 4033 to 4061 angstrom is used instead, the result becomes 23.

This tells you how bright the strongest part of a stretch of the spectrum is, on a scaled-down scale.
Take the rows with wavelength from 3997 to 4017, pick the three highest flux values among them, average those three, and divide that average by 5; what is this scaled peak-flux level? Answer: 2.41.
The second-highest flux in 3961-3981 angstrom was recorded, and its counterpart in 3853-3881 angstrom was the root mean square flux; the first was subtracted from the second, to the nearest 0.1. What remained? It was 1.8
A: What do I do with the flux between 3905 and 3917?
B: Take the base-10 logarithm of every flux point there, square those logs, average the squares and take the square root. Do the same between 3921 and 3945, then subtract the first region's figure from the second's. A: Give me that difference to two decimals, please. -0.20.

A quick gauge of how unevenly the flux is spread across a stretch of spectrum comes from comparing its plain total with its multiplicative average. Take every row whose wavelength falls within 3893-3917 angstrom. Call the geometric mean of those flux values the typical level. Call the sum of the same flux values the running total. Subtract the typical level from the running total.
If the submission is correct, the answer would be 52.8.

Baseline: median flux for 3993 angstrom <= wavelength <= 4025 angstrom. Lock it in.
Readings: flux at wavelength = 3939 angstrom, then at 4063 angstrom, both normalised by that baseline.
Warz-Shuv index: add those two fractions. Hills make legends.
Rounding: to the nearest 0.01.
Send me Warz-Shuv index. 1.63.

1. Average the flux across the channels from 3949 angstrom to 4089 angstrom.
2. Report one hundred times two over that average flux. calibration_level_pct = 18.2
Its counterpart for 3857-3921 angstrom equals 19.6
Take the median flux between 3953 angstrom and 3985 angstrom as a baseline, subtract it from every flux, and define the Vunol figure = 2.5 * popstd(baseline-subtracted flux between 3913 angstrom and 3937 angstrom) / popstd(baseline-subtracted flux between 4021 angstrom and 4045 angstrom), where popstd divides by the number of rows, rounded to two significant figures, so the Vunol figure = 17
